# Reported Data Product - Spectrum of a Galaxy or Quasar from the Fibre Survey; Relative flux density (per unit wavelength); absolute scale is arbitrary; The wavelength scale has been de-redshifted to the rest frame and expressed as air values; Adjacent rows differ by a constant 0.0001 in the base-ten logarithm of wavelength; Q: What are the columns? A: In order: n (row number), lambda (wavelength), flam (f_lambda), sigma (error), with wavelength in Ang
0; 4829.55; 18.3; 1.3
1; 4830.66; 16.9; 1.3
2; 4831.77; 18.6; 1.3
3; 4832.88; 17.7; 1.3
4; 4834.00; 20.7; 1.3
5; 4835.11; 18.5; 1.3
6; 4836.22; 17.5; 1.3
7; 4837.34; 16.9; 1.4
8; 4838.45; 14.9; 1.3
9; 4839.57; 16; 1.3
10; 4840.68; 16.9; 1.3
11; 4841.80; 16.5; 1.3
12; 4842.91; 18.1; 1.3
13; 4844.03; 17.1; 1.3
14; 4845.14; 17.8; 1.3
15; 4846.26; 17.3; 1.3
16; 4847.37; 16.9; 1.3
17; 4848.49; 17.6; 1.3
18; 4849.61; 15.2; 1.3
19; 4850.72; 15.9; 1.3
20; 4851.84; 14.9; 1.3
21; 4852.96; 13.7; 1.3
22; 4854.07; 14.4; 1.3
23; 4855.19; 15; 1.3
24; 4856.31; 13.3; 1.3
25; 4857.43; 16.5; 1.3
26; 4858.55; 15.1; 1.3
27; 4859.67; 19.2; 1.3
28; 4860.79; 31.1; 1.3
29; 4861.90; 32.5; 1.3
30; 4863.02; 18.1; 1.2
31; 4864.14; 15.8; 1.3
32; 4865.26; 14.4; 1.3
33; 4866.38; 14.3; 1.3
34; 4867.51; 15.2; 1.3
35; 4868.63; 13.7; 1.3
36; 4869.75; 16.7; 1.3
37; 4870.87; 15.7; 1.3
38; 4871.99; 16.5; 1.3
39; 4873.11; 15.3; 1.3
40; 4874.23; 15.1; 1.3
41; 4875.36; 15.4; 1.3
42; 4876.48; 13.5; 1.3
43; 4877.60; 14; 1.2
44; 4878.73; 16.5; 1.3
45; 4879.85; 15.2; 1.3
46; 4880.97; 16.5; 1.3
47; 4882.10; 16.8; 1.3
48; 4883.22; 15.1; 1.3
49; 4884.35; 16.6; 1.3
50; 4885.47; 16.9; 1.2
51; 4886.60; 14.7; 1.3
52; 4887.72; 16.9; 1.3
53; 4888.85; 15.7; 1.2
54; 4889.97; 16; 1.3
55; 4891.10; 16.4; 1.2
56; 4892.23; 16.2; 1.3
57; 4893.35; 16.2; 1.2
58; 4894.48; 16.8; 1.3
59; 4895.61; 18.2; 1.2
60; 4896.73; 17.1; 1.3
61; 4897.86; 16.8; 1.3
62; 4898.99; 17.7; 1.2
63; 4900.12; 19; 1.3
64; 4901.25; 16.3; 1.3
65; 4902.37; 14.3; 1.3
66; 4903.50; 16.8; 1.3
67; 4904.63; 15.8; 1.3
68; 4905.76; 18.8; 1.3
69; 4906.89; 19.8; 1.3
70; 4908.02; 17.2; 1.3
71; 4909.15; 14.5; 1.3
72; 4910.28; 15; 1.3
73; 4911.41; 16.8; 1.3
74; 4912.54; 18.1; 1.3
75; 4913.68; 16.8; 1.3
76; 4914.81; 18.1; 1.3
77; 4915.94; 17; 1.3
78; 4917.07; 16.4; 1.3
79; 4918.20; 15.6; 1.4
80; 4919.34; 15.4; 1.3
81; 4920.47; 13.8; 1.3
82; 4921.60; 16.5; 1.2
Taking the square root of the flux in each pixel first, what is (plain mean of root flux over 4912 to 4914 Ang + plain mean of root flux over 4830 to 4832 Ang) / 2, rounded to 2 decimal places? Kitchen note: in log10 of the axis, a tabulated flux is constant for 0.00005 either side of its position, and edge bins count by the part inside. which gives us 4.19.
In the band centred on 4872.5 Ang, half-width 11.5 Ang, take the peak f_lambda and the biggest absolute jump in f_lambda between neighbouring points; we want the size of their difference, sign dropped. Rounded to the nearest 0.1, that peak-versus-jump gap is 18.1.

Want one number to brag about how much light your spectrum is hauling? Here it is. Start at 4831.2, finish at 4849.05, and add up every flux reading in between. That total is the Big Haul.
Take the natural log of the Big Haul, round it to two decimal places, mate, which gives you 5.63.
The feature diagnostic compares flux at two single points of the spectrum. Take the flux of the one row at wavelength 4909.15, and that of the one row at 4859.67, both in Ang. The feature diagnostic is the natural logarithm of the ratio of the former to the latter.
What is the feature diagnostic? -0.28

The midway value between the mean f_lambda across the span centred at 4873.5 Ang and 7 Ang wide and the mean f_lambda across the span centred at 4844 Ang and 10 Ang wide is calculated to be 16.2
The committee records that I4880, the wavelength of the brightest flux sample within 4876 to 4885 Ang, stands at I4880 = 4882.10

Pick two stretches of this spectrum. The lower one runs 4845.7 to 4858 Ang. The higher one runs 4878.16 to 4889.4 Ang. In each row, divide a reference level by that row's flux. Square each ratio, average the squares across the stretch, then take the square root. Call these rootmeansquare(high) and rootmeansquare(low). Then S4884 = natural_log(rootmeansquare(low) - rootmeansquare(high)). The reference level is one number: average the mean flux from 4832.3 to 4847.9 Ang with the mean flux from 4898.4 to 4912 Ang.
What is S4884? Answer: -3.0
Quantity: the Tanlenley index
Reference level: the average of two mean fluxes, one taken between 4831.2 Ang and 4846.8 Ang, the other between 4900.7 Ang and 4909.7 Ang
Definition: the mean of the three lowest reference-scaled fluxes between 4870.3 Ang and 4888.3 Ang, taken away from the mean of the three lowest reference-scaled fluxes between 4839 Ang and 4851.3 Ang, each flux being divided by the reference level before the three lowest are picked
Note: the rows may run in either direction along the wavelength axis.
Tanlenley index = 0.10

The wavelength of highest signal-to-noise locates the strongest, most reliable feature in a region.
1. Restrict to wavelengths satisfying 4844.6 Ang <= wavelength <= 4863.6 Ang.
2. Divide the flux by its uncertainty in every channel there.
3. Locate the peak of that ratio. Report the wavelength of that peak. 4861.90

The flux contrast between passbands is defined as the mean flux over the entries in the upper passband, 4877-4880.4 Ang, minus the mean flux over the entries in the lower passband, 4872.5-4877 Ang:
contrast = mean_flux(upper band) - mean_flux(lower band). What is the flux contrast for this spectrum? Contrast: 0.4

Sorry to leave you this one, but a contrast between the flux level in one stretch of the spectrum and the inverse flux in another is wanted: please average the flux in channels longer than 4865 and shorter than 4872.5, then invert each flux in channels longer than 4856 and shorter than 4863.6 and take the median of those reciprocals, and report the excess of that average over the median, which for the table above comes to 15.2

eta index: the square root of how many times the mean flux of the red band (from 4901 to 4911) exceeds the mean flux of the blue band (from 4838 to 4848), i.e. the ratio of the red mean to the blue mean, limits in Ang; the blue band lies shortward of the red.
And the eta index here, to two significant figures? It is 0.99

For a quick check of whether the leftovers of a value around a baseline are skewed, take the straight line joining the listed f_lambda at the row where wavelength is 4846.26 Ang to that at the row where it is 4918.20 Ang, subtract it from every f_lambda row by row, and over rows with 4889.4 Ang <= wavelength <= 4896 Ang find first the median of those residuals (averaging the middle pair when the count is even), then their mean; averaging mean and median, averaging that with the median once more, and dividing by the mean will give 0.4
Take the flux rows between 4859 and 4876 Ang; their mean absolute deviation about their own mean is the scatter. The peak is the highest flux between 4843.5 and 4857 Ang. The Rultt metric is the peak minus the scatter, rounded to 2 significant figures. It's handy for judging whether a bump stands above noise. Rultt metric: 14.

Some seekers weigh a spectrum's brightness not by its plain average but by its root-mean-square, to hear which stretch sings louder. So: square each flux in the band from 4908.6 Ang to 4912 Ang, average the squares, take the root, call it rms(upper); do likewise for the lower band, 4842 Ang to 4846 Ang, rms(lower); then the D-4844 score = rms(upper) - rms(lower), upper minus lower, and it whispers -2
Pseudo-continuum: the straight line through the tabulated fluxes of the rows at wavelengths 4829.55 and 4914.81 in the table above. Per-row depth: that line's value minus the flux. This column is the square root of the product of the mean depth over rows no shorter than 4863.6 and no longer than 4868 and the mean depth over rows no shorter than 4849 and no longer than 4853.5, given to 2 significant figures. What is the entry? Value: 3.3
